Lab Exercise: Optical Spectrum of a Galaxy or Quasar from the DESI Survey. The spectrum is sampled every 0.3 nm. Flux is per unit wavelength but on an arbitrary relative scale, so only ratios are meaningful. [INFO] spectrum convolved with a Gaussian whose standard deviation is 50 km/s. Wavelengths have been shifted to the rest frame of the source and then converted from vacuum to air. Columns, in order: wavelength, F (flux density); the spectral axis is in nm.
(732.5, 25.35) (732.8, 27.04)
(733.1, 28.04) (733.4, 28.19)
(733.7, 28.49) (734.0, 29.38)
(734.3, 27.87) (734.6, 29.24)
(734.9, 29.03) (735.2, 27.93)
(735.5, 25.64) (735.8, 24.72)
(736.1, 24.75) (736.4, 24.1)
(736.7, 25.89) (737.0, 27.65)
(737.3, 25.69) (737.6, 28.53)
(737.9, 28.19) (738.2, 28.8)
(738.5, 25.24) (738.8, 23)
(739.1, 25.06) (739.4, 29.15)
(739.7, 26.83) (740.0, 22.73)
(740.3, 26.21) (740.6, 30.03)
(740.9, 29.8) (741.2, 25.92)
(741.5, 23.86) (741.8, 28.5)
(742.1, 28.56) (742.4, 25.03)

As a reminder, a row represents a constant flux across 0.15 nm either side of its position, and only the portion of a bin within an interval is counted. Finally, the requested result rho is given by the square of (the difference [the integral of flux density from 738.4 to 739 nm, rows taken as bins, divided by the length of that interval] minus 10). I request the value 199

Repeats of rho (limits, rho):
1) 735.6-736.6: 215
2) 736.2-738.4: 285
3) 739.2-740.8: 290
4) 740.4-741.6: 306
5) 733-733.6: 330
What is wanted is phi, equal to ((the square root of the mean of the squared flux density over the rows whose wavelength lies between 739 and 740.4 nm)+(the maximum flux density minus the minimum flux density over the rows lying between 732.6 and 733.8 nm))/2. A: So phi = 13.8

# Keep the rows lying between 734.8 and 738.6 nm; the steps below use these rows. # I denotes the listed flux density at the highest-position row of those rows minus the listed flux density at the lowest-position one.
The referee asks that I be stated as -3.8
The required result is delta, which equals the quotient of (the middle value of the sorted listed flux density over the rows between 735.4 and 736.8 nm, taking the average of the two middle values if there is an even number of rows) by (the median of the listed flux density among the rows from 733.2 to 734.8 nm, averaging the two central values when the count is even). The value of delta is 0.87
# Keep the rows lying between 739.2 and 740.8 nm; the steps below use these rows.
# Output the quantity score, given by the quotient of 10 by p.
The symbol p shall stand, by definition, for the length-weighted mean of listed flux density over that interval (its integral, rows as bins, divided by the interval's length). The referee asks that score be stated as 0.370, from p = 27.0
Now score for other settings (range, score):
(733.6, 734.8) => 0.348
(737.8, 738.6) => 0.364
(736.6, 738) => 0.368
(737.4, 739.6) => 0.373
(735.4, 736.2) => 0.400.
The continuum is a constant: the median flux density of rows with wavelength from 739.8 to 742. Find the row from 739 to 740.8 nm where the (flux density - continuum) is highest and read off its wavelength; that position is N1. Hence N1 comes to 740.6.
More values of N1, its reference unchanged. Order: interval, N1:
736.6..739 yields 738.2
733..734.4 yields 734.0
